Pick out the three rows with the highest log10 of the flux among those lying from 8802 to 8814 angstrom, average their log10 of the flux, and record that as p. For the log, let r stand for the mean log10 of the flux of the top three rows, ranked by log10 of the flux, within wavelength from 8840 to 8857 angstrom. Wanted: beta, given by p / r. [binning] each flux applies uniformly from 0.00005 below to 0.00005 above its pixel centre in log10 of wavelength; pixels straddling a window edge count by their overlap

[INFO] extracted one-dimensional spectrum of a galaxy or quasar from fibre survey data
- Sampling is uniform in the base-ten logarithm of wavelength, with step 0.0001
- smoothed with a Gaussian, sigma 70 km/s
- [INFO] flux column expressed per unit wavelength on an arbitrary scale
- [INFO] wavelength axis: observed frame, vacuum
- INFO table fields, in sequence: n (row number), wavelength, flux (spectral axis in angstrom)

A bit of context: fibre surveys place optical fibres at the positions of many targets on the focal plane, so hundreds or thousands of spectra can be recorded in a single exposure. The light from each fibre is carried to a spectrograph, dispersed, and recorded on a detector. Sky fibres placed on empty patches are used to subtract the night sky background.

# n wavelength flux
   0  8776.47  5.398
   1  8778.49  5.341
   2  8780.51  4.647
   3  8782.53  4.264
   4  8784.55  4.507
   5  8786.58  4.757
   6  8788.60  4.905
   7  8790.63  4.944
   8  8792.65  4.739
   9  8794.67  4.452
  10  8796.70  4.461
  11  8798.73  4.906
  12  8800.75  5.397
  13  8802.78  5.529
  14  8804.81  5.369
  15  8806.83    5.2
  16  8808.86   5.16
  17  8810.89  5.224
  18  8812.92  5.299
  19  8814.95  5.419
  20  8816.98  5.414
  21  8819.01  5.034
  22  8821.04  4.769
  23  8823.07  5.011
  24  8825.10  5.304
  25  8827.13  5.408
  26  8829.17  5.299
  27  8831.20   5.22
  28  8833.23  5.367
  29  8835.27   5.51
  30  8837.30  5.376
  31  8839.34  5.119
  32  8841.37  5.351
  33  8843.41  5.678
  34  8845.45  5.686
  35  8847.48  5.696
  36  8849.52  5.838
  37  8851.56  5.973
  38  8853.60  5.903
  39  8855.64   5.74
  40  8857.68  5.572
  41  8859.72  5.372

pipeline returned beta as 0.95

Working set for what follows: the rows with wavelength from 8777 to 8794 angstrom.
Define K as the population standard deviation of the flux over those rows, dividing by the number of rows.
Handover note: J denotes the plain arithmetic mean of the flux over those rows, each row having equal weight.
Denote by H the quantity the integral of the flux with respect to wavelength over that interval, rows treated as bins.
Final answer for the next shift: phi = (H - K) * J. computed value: 385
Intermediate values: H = 81.2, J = 4.76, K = 0.299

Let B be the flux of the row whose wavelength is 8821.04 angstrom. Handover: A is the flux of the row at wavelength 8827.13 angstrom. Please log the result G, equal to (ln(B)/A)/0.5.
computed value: 0.58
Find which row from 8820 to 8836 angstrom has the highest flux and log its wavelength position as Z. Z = 8835.27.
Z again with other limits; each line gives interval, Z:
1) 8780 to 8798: 8790.63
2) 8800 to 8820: 8802.78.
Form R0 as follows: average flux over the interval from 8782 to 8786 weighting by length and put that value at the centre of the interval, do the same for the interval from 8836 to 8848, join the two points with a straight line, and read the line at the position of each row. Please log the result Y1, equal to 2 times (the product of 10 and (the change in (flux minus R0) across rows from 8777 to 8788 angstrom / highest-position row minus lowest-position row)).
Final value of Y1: -14.6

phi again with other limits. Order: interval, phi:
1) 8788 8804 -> 385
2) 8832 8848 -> 477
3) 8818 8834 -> 428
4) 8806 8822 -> 430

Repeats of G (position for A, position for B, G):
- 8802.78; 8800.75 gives 0.61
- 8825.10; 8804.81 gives 0.63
